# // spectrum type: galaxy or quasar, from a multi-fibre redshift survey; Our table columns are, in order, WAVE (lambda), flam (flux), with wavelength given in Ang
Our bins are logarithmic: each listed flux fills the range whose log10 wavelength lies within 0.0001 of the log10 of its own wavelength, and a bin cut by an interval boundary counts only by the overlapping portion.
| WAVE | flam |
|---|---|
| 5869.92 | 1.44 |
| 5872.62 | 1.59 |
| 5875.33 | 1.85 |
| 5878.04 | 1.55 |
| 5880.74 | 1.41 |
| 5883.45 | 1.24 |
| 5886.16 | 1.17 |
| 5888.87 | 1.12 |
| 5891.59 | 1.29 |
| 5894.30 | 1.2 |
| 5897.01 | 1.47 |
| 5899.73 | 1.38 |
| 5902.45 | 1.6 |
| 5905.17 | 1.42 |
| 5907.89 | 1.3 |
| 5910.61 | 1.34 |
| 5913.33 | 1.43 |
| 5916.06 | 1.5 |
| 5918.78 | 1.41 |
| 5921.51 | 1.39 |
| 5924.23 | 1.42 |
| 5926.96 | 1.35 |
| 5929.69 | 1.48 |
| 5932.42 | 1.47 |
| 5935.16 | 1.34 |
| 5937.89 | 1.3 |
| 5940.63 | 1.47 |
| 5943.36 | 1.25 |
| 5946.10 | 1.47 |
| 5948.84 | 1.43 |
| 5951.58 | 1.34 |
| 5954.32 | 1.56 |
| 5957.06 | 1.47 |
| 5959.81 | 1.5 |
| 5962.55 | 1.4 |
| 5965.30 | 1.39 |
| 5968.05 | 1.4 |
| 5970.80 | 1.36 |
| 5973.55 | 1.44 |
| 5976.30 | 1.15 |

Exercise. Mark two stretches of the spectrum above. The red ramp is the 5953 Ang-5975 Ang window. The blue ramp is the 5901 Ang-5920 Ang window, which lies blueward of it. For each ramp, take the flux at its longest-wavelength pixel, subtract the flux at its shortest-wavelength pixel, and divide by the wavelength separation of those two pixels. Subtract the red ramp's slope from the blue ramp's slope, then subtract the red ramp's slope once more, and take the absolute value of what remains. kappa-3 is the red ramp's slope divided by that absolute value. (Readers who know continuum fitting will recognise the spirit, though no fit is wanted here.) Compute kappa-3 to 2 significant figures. -7.4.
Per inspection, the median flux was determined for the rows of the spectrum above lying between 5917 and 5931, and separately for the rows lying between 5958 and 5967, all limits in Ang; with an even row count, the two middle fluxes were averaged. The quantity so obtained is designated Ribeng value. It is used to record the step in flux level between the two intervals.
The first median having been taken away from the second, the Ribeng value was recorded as -0.010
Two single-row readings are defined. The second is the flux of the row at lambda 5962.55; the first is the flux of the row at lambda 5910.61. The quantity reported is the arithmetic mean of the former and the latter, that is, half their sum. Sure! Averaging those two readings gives 1.37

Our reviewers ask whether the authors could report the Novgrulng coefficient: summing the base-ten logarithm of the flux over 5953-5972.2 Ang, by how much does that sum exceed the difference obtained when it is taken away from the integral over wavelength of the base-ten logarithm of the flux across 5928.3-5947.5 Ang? -0.6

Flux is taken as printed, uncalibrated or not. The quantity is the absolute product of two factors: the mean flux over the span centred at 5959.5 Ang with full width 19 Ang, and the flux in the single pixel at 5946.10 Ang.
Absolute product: 2.11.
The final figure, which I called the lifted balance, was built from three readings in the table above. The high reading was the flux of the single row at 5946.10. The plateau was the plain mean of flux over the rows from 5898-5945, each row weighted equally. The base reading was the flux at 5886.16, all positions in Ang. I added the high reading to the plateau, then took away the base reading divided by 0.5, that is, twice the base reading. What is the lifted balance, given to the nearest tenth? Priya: 0.5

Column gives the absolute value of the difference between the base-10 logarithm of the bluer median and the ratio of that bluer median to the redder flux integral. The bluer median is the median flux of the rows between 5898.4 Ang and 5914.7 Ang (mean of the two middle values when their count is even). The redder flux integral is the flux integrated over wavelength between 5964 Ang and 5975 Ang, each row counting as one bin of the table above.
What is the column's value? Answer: 0.055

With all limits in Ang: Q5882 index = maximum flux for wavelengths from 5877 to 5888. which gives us 1.55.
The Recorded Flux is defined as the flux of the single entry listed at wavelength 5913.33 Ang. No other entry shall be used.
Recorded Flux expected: 1.43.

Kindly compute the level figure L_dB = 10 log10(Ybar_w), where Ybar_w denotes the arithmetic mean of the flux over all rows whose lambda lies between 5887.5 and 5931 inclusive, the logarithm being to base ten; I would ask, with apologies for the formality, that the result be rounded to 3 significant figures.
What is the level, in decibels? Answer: 1.40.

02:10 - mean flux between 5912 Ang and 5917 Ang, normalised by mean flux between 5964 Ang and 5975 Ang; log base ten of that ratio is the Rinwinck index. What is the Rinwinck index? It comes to 0.020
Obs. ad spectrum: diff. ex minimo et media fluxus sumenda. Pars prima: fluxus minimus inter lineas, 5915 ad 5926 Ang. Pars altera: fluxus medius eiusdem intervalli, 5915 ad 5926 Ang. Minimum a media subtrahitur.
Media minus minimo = 0.04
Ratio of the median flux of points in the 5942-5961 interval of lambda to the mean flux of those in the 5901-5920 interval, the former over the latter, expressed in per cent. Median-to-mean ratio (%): 103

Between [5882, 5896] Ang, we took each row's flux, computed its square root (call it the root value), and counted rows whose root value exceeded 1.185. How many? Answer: 0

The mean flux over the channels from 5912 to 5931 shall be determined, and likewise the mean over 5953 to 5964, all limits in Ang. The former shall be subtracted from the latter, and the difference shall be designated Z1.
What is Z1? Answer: 0.06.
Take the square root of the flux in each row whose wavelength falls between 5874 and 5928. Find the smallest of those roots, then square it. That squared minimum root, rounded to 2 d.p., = 1.12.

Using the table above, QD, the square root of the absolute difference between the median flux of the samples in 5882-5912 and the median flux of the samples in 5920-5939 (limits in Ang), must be 0.30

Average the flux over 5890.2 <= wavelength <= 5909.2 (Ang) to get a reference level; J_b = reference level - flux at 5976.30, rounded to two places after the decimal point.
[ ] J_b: 0.23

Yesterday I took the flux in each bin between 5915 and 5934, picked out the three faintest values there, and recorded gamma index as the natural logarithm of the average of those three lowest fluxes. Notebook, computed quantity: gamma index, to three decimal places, 0.324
